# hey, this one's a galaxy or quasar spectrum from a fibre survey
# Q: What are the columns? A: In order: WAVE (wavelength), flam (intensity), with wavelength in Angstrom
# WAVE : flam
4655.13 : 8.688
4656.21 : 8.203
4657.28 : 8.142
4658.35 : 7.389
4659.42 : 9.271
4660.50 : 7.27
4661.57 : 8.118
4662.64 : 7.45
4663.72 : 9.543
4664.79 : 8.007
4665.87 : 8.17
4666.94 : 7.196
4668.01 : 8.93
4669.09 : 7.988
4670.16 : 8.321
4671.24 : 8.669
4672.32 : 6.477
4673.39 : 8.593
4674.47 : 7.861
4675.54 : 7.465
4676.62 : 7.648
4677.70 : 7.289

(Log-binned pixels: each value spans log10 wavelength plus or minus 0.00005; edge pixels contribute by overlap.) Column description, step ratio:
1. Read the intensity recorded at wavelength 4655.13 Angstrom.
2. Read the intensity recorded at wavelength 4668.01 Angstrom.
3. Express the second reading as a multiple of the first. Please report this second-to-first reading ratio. 1.03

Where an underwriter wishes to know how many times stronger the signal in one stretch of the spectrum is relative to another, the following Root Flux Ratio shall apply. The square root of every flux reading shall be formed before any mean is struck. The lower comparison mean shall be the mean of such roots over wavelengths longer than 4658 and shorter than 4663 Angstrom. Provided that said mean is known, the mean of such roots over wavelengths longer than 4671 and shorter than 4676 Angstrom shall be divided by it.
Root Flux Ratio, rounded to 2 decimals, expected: 0.99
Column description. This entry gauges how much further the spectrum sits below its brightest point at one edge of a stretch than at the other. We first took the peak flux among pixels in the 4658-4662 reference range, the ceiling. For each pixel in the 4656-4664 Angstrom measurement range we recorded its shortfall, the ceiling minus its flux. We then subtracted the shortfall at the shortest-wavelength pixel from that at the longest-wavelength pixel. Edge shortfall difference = -1.3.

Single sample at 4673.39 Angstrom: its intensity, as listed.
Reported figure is 8.593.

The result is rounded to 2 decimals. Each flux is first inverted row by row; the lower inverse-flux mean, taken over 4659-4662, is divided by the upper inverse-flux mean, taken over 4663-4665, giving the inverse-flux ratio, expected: 1.07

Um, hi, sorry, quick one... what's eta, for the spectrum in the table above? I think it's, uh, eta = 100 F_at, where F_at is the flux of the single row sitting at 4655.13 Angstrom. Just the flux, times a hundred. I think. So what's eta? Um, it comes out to 869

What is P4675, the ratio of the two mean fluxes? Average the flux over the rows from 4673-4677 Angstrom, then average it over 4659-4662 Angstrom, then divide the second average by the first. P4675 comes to 1.04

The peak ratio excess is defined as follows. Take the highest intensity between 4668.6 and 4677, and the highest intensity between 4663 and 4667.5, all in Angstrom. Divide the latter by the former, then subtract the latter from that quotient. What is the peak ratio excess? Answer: -8.44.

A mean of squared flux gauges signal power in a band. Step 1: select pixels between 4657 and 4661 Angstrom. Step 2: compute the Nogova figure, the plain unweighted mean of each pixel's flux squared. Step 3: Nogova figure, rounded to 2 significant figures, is 65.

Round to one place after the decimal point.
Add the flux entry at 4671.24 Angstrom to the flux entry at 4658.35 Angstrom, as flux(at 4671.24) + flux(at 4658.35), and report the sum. 16.1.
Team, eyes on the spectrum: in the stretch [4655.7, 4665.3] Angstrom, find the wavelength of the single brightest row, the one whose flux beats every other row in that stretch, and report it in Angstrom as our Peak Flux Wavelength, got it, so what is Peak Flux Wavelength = 4663.72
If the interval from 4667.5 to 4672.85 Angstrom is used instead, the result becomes 4668.01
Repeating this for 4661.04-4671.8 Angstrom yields 4663.72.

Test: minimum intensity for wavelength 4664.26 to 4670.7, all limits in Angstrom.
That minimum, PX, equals 7.196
